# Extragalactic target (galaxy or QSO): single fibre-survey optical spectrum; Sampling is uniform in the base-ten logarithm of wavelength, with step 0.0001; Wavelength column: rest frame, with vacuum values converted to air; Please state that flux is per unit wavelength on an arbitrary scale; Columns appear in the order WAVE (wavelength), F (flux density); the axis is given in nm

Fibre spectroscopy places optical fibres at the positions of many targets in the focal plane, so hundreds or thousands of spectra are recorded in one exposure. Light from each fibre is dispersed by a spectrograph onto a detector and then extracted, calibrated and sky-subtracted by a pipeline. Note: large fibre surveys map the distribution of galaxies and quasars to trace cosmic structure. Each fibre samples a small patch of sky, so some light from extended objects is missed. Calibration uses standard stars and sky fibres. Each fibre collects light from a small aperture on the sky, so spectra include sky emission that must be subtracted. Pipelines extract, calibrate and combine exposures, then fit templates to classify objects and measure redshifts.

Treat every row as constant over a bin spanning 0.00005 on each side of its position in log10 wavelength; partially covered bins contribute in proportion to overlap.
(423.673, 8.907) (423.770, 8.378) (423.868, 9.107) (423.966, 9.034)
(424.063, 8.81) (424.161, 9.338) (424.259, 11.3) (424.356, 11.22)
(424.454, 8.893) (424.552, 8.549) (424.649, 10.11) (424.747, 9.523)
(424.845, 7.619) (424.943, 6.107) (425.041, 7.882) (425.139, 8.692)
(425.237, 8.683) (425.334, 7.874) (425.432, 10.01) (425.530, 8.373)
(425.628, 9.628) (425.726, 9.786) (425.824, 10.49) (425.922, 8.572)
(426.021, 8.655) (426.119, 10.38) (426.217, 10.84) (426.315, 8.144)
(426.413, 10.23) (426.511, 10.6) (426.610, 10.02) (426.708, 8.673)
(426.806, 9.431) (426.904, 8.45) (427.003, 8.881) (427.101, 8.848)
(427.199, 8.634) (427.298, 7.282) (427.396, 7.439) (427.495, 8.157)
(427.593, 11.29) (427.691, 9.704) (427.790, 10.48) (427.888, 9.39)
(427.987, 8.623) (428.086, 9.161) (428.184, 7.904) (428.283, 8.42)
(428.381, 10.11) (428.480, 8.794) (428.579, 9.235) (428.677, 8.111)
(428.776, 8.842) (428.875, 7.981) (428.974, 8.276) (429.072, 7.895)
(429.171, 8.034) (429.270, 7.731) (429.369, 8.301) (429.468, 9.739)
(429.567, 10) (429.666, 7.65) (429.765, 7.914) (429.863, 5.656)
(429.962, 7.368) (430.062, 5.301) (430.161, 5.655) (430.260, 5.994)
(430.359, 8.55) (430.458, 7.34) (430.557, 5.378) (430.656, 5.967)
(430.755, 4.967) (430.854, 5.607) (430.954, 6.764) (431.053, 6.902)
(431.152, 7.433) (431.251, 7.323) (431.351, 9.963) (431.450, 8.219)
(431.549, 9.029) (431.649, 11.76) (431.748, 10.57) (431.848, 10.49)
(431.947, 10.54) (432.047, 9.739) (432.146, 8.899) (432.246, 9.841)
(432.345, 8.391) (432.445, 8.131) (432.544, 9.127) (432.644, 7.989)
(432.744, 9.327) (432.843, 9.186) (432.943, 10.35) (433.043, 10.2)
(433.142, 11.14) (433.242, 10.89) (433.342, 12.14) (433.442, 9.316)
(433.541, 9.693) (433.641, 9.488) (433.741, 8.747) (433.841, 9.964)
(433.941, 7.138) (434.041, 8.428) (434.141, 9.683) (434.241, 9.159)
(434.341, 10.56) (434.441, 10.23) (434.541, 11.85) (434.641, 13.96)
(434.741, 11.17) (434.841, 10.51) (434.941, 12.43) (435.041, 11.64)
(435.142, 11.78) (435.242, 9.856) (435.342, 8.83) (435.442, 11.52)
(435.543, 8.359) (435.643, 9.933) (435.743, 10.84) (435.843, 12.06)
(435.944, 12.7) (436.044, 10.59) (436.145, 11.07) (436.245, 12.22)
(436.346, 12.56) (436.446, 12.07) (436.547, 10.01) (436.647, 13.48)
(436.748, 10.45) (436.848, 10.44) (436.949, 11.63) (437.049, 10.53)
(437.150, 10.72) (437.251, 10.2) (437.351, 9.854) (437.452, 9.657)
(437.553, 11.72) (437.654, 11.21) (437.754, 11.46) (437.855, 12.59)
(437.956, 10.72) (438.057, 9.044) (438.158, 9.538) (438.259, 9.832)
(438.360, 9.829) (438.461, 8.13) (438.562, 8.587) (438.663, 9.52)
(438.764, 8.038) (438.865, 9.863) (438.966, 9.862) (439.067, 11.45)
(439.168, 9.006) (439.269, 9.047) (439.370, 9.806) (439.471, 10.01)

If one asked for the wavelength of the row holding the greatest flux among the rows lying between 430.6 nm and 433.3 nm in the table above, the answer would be 431.649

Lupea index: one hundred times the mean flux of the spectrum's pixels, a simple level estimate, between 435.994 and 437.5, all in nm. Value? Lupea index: 1103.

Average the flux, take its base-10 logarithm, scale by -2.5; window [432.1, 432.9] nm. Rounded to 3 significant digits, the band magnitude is -2.37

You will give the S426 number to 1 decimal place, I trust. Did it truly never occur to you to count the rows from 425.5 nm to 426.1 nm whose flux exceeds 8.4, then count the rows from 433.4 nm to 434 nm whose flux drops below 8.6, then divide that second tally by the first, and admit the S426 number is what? 0.2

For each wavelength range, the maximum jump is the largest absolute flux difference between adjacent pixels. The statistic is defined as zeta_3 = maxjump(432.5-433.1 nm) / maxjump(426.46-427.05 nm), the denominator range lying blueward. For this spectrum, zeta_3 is 1.0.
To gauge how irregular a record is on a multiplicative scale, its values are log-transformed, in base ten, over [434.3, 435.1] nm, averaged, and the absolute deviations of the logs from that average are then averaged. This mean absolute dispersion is 0.0345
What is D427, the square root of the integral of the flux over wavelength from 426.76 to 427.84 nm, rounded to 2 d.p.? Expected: 3.11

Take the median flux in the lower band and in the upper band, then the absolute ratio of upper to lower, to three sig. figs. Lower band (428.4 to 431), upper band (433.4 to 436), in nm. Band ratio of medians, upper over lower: 1.29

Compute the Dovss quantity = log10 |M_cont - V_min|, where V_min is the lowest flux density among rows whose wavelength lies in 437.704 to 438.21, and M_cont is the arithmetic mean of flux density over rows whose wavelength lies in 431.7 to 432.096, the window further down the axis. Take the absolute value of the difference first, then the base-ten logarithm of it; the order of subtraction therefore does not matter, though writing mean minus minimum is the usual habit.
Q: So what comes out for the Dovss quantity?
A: 0.1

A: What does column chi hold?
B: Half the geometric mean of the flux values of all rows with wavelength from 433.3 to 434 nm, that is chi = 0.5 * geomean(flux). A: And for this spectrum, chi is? 4.7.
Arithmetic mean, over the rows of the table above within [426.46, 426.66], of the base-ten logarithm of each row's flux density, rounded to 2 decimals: 1.01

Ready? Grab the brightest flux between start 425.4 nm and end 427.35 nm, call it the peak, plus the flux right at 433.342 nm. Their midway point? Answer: 11.5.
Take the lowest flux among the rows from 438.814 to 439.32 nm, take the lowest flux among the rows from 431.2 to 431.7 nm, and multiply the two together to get 66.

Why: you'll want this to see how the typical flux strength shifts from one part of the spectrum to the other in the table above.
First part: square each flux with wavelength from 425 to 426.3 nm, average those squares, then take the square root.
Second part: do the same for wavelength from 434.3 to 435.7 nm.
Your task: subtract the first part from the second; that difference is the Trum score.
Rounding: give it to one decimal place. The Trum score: 1.7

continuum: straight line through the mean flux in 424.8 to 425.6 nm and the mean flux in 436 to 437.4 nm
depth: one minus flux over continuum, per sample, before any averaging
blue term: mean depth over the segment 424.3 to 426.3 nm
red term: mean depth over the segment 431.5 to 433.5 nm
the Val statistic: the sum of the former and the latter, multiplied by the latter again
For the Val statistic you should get -0.002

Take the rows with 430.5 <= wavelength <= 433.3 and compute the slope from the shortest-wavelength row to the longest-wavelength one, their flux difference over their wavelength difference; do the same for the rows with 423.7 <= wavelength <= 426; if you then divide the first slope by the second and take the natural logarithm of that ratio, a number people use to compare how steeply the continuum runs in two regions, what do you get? 3.1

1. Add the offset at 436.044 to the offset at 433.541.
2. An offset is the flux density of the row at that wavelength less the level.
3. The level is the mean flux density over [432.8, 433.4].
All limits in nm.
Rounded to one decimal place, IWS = -1.0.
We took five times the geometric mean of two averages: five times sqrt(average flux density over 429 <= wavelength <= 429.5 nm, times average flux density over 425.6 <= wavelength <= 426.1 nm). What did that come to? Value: 44.3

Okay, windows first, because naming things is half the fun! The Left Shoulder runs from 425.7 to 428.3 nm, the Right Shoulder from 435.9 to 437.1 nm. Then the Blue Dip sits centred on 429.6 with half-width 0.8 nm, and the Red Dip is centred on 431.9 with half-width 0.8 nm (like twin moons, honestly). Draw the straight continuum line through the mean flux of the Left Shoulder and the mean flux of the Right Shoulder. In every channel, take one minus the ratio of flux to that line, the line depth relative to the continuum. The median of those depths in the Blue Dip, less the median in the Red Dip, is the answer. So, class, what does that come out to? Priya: 0.064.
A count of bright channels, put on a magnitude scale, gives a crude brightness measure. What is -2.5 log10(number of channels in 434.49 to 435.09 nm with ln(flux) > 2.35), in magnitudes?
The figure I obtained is -1.9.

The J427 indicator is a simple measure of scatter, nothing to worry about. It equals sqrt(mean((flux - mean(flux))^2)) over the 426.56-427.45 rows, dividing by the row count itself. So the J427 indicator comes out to 0.81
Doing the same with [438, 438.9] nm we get 0.69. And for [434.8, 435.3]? 0.93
